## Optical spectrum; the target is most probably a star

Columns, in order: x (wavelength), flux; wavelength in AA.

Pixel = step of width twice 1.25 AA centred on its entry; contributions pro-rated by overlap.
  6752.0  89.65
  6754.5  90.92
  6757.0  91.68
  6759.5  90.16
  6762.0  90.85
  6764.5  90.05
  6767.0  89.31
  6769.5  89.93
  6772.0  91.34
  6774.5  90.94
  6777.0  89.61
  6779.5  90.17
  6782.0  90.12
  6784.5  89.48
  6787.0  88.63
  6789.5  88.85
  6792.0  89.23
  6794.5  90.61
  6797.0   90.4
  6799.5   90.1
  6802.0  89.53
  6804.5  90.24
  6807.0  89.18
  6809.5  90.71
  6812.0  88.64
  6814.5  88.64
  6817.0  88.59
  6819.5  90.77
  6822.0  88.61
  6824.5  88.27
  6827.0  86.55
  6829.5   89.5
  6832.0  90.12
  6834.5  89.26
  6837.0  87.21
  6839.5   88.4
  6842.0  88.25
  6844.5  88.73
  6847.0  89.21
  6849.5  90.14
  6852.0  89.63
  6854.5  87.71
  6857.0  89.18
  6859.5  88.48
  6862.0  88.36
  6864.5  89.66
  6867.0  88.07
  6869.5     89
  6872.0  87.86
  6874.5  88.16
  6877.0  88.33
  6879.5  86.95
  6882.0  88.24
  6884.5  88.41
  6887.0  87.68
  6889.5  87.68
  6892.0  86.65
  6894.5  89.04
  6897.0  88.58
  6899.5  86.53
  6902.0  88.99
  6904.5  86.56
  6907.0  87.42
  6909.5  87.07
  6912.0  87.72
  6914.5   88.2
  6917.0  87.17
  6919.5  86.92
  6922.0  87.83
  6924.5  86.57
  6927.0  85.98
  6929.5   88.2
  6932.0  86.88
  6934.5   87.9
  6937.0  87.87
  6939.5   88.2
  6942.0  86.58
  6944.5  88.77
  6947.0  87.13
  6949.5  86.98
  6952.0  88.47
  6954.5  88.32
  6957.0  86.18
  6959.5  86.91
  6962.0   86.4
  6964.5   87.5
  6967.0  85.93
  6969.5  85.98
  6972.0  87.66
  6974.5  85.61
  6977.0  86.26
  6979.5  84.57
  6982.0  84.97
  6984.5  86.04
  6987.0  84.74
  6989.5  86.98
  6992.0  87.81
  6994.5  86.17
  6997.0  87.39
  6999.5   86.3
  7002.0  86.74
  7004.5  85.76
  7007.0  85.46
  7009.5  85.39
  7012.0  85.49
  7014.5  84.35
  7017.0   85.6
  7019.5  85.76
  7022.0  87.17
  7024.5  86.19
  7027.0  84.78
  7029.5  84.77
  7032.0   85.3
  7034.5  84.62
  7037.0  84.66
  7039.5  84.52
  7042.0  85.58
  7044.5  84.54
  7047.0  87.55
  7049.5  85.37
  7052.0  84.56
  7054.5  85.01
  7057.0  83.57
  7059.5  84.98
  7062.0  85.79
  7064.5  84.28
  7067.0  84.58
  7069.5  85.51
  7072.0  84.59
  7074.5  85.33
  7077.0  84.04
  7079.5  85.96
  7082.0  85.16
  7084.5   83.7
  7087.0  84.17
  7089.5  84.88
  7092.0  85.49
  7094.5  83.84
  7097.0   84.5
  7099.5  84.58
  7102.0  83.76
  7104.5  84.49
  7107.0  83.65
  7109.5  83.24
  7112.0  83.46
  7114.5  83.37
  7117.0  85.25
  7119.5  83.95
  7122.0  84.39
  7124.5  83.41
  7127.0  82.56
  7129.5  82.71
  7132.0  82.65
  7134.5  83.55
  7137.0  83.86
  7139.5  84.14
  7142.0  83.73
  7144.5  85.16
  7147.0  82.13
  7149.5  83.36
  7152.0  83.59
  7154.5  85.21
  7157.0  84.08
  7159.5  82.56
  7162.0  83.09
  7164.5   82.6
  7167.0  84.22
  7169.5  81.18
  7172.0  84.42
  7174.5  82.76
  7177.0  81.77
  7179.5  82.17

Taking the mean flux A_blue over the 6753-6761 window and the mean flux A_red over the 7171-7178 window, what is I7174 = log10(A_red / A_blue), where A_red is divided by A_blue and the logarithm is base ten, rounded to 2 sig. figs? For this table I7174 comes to -0.040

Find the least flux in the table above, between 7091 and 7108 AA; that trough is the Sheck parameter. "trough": 83.65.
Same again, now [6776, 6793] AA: 88.63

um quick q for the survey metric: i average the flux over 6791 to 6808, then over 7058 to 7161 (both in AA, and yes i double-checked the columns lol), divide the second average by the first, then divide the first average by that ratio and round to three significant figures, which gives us 96.1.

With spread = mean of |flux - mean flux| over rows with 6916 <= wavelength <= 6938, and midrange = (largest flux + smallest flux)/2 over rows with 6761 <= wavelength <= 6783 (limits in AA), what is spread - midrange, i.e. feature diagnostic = -89.7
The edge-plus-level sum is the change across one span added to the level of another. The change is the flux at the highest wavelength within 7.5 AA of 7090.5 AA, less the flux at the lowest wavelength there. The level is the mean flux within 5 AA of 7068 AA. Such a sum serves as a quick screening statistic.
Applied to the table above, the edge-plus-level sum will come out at 86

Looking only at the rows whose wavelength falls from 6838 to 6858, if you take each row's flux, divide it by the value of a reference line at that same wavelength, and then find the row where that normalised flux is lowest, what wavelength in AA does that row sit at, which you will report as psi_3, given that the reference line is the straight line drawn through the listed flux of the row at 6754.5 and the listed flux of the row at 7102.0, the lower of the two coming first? 6854.5 AA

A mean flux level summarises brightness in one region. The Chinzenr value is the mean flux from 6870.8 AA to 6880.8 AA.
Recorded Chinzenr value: 88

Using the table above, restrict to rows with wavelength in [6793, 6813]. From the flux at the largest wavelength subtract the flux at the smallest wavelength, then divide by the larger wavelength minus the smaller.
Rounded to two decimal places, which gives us -0.11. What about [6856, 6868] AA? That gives -0.11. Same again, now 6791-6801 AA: 0.12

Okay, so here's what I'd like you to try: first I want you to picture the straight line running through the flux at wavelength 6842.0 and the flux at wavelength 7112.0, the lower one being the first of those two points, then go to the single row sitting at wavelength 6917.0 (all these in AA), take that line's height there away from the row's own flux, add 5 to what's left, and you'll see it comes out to 5.3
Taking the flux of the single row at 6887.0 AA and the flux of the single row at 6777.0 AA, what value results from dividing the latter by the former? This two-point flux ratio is 1.02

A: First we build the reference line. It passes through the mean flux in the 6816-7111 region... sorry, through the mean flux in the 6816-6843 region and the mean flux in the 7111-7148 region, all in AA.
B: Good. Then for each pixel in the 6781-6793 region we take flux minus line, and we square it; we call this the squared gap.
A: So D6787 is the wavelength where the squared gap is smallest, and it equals 6784.5 AA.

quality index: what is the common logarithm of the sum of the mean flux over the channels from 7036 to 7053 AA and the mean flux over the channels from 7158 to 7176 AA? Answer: 2.23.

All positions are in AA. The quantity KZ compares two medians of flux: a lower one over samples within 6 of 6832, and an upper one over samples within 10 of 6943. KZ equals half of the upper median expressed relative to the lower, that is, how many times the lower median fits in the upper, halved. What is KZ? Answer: 0.492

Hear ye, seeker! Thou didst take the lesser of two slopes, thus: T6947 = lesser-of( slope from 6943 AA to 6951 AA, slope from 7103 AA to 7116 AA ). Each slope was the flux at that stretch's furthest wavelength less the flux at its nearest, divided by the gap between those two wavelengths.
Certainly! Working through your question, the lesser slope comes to -0.36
